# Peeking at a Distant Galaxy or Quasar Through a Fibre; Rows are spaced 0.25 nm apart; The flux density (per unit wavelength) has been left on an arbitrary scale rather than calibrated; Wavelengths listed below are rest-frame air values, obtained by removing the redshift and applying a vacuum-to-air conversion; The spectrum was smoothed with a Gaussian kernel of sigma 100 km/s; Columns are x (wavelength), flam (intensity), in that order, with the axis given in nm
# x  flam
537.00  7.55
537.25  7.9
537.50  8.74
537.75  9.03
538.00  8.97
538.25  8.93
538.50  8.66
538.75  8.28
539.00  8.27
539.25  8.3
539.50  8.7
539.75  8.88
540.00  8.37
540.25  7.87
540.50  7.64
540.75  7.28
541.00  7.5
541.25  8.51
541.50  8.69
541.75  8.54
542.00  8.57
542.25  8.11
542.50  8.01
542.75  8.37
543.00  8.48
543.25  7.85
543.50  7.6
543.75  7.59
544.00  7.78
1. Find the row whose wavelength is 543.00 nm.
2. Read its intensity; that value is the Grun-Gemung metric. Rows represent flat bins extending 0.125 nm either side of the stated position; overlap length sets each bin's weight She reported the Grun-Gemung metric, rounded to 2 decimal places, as 8.48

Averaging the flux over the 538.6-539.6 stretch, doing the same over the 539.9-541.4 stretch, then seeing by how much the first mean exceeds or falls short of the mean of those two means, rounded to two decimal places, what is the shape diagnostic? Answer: 0.26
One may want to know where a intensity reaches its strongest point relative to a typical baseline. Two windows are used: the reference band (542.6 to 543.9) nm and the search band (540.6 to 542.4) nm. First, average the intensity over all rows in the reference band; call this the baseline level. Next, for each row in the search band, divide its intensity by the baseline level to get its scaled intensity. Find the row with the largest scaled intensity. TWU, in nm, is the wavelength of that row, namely 541.50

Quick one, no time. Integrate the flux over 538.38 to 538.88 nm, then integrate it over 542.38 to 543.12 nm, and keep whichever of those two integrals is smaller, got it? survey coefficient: 4.2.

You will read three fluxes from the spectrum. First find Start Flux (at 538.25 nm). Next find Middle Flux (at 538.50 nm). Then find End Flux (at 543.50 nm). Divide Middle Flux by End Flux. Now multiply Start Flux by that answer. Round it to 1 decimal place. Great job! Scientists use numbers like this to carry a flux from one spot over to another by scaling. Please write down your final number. 10.2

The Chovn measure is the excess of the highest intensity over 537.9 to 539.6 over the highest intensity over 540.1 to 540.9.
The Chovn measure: 1.1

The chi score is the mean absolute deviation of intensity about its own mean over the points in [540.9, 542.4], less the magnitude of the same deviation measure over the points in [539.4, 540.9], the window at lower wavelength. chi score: -0.18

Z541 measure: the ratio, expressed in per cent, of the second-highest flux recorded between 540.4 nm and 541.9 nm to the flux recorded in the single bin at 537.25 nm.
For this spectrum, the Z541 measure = 108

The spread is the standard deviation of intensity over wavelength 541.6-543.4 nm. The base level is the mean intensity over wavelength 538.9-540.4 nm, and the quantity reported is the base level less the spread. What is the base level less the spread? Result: 8.1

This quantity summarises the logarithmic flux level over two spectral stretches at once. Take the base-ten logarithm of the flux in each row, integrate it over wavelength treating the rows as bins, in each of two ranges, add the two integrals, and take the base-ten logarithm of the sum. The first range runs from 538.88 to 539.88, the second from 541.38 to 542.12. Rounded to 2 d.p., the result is 0.21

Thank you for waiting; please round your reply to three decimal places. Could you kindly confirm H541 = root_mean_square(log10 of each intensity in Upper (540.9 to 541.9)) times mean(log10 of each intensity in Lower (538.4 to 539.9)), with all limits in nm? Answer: 0.855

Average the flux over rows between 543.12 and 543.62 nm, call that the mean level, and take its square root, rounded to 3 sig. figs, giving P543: 2.78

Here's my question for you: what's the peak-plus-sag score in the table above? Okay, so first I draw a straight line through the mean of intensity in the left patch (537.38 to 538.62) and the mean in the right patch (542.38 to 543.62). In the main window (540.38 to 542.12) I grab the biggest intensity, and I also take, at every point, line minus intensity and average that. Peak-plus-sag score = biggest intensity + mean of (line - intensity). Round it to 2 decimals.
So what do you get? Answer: 8.93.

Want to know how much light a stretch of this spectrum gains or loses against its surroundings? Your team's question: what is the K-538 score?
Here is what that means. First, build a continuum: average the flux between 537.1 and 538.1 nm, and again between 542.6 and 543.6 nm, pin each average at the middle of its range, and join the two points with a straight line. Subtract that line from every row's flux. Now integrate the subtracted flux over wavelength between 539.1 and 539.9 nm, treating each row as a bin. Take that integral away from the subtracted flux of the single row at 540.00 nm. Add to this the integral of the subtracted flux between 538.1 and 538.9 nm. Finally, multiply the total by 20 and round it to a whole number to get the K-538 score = -2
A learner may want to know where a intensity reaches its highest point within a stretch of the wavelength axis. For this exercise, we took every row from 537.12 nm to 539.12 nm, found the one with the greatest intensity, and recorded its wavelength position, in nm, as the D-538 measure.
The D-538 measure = 537.75 nm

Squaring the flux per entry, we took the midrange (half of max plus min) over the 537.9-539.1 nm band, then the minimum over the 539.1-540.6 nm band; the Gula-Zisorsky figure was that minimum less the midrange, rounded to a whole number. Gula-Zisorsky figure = -16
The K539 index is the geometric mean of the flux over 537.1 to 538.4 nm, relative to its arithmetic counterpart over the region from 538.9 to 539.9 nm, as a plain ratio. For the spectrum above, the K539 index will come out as 1.02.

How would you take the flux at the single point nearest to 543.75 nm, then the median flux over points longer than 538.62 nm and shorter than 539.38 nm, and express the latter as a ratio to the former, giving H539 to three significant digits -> 1.09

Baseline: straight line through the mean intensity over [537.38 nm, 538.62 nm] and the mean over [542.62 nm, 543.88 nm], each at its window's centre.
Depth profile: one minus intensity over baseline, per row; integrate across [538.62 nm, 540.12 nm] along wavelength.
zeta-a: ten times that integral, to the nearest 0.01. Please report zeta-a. 0.29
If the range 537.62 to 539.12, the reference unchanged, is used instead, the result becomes 0.20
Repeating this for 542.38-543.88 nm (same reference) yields 0.03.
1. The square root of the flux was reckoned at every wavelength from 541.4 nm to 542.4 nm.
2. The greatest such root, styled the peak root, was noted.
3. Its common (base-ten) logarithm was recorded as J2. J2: 0.470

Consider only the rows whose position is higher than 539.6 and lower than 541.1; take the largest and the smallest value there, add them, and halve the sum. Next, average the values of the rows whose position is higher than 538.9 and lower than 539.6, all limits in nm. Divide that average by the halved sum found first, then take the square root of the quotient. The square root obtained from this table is 1.02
